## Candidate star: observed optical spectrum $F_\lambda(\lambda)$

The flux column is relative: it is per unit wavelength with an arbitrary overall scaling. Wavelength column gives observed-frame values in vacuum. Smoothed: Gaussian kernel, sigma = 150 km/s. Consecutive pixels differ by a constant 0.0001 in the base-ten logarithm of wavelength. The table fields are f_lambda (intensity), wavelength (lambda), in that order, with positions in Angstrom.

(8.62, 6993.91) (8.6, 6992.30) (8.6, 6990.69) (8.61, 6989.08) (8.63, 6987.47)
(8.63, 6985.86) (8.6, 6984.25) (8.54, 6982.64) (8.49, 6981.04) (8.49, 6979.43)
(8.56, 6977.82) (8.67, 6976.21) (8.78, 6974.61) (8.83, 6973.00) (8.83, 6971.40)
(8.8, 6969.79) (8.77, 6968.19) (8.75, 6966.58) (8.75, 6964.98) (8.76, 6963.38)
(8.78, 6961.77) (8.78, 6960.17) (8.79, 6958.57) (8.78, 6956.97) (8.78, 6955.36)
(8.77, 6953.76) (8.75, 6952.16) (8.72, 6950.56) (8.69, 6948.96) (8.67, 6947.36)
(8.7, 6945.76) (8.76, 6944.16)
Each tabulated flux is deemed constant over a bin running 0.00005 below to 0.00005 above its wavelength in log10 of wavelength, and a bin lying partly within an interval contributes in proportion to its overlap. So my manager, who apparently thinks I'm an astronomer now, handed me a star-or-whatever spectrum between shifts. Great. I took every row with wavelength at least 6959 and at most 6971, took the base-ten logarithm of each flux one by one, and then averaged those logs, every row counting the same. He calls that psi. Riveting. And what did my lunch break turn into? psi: 0.943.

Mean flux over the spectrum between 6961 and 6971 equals 8.77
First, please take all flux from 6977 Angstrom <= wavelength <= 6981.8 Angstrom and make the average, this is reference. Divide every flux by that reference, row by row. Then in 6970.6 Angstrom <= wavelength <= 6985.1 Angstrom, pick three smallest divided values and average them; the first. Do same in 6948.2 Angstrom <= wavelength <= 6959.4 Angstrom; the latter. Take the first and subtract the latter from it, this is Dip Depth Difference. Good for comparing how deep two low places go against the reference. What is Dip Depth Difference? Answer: -0.025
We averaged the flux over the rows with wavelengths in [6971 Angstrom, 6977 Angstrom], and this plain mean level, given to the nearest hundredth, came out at 8.78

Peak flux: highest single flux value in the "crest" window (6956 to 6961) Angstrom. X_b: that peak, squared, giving 77.3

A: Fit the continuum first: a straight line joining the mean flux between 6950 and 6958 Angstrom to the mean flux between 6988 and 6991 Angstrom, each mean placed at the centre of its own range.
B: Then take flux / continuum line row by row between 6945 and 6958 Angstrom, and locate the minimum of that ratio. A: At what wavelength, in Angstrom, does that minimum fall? 6947.36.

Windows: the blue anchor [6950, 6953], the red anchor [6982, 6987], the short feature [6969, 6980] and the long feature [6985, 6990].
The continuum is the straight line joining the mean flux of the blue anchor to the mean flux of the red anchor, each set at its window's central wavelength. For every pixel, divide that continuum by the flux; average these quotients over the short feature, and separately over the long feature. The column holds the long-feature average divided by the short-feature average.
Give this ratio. 1.00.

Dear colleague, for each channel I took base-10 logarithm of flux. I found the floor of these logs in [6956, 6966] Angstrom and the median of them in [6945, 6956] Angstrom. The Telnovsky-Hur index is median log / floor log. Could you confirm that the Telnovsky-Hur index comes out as 1.00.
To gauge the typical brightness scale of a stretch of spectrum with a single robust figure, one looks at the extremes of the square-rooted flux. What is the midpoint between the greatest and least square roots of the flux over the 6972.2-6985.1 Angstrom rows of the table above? 2.94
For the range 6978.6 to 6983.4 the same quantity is 2.92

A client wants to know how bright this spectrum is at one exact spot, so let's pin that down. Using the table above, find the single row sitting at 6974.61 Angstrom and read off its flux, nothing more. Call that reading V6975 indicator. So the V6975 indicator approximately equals 8.78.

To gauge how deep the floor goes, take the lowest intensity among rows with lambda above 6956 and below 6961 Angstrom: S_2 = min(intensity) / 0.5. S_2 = 17.6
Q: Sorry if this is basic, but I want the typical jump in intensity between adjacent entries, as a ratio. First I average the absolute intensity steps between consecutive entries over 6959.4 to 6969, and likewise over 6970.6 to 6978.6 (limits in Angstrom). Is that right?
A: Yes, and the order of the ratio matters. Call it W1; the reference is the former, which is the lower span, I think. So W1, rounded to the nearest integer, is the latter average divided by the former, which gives 7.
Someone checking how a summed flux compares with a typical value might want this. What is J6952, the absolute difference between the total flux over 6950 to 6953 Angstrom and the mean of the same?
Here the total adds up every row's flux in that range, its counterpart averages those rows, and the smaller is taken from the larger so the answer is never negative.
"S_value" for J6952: 8.73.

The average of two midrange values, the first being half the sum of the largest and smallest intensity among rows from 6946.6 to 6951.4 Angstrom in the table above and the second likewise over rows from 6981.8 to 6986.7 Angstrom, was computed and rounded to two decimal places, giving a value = 8.64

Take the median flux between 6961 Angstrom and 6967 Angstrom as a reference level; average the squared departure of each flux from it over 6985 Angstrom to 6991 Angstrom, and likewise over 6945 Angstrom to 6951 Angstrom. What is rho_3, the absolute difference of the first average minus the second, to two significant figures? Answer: 0.015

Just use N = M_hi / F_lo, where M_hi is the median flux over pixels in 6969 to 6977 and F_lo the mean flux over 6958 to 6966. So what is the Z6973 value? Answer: 1.00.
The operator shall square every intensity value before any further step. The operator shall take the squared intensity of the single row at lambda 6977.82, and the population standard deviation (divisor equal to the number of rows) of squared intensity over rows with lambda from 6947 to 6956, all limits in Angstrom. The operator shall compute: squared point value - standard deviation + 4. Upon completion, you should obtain 76.6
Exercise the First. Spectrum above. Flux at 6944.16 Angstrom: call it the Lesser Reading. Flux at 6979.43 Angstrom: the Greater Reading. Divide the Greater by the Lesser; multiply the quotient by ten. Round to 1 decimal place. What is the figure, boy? 9.7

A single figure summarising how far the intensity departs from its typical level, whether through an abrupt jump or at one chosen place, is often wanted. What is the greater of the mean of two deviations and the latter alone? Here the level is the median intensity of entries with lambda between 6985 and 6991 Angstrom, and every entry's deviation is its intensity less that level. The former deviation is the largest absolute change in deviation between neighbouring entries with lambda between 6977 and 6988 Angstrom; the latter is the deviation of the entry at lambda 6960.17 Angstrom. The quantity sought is 0.160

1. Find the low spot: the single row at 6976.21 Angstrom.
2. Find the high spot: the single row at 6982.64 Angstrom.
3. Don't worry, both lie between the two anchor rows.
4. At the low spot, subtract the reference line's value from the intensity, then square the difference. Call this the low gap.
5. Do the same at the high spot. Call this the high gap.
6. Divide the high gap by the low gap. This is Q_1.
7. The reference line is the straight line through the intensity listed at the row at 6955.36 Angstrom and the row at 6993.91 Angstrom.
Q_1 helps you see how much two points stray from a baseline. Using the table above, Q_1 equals 29.2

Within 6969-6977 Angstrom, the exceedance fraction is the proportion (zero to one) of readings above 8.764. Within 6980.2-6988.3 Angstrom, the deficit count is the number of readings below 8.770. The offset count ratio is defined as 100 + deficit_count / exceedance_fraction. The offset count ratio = 106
